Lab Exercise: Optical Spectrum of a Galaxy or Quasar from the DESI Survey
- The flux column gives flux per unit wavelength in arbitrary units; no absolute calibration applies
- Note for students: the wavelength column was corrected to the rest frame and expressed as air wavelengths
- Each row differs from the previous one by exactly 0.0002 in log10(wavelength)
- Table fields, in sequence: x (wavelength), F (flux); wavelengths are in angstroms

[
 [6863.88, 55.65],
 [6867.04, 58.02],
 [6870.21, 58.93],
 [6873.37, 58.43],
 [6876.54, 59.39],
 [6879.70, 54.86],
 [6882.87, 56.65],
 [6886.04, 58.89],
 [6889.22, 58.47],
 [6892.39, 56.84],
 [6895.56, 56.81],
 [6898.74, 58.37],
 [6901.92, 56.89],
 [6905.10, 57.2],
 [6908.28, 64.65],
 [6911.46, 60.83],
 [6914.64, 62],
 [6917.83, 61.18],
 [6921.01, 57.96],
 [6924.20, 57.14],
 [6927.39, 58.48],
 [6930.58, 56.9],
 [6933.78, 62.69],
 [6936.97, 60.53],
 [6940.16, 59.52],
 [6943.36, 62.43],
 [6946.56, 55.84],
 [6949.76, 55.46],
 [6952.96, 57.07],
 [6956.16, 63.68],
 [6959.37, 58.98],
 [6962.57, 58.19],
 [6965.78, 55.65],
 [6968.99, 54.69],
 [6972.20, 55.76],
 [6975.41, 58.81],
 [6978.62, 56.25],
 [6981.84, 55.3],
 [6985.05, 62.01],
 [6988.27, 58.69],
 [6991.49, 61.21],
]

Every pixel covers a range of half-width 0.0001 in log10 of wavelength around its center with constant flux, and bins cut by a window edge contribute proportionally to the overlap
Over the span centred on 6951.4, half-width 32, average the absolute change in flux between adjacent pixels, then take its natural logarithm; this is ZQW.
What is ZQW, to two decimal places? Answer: 0.91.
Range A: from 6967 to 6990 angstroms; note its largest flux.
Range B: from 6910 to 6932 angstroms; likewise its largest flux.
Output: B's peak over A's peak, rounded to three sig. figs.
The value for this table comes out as 1.00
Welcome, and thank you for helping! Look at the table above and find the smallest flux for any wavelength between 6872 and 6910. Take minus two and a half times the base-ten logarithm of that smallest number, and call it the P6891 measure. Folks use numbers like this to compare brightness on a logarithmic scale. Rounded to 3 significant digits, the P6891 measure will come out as -4.35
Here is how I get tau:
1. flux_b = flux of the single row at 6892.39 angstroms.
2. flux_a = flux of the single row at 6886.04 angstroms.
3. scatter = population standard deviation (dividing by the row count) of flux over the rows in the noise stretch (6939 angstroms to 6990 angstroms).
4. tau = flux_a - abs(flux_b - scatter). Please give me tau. 5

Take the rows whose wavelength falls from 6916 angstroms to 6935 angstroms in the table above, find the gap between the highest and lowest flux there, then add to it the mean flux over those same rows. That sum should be 64.8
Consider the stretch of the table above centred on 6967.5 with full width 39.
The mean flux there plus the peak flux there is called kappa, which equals 121.3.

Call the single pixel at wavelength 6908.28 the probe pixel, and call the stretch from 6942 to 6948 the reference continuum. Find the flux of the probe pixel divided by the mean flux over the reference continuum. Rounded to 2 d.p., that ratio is 1.09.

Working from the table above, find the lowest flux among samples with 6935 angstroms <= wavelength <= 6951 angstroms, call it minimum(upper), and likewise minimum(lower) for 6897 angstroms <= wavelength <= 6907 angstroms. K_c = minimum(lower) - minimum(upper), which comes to 1.4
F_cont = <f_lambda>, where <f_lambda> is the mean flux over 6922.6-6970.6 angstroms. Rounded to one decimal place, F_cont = 58.5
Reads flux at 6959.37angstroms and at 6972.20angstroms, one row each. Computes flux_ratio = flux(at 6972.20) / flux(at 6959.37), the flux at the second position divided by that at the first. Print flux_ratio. 0.95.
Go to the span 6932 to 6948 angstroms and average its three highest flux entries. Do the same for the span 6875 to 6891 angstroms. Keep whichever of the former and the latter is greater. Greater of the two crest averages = 61.9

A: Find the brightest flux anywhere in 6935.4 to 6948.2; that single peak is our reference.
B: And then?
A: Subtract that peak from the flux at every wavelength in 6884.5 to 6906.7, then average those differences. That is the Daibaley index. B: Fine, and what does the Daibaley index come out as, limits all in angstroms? -4.8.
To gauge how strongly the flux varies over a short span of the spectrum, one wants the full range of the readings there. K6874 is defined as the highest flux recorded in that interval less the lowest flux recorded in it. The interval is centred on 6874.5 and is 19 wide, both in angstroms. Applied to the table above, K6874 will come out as 4.5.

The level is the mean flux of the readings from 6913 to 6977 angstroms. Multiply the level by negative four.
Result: -235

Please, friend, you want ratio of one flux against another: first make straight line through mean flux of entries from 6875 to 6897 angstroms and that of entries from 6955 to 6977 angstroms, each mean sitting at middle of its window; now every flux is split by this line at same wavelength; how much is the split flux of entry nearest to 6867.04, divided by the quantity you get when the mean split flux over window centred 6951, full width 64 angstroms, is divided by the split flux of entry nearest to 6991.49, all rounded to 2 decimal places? 1.06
